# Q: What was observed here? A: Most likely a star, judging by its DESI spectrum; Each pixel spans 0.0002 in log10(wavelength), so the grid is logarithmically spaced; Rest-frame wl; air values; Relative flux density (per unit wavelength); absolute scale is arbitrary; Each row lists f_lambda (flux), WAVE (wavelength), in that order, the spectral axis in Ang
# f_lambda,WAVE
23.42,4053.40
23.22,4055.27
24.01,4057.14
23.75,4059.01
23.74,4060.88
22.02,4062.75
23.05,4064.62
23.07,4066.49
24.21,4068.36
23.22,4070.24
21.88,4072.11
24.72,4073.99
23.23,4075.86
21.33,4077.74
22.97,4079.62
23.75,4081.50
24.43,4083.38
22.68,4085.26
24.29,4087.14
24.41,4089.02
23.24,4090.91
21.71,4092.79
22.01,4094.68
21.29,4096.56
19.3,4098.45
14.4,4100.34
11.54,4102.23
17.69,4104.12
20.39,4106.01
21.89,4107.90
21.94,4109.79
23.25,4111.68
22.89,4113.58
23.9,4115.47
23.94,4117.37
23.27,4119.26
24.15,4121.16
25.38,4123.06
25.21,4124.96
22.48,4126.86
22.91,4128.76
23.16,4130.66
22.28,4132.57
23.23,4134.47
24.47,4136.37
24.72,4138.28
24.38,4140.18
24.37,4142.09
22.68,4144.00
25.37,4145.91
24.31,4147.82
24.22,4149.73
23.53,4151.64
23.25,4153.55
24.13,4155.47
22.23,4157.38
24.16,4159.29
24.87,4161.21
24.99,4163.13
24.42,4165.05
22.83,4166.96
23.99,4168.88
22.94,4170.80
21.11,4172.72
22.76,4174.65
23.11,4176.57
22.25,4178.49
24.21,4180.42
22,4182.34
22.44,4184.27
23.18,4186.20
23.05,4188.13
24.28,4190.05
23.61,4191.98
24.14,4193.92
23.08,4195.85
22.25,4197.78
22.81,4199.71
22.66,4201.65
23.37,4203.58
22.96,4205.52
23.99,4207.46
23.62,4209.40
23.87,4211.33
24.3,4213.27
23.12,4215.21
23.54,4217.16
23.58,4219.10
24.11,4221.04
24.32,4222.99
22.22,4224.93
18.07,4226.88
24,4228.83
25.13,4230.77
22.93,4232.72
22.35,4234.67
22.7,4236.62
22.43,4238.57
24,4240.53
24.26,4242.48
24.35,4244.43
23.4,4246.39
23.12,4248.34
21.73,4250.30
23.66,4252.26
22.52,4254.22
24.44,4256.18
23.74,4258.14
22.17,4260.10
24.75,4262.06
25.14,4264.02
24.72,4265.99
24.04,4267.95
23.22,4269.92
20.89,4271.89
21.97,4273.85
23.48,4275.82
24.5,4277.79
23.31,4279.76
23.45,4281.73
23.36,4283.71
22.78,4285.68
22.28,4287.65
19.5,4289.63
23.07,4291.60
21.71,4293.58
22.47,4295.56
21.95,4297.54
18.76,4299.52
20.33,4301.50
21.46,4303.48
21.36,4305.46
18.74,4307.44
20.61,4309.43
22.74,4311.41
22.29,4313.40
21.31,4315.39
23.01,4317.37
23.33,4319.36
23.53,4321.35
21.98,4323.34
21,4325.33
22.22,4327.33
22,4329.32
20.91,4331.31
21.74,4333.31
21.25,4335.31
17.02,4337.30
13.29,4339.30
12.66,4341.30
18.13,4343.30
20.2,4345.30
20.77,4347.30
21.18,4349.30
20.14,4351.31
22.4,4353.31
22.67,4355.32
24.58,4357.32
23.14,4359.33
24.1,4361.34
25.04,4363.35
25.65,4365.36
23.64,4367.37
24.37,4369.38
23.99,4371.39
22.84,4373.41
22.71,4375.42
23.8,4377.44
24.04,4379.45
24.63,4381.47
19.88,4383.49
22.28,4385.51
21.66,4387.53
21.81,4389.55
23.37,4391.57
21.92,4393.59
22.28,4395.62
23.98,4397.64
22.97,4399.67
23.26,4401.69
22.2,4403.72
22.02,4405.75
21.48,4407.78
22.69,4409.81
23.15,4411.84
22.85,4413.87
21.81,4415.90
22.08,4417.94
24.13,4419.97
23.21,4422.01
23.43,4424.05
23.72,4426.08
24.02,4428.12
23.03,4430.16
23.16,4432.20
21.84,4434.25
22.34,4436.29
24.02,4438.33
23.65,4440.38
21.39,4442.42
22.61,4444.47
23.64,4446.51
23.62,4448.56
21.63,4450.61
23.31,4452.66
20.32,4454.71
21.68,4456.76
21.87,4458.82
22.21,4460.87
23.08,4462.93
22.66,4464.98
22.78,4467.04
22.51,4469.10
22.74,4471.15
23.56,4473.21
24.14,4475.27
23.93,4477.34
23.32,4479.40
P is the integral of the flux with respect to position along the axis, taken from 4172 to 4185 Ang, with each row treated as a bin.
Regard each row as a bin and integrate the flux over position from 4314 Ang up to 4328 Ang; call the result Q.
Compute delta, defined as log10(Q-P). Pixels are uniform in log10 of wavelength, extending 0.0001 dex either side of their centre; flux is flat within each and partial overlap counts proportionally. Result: 1.28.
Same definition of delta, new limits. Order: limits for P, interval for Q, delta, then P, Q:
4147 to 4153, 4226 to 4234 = 1.57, 144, 181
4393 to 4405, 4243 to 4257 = 1.73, 273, 327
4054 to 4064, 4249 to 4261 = 1.64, 233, 276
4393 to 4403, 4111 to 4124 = 1.91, 229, 310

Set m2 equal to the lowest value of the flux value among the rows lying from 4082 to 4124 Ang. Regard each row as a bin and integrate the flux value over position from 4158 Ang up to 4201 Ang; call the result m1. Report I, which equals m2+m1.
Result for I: 1013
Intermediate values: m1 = 1001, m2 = 11.54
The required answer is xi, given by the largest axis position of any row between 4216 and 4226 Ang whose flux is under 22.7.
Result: 4224.93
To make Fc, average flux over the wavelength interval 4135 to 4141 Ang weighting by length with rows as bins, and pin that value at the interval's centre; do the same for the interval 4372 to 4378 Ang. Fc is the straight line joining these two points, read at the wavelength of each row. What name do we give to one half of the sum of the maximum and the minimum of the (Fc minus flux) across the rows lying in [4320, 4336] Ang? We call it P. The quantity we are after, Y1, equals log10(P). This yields 0.06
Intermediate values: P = 1.2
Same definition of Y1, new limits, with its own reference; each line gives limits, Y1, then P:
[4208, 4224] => -0.56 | 0.3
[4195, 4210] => -0.01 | 1.0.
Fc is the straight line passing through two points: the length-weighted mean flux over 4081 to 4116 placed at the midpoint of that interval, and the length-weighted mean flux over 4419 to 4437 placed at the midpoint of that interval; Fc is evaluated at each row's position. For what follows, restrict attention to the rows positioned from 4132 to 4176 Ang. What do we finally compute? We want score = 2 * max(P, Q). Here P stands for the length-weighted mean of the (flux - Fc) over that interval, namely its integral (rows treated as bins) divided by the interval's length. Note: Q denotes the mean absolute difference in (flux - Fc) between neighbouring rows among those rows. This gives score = 4.3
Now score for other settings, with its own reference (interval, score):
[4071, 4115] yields 3.5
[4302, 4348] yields 3.0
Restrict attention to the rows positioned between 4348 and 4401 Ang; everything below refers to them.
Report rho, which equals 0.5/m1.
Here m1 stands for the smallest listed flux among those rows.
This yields 0.0252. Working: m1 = 19.88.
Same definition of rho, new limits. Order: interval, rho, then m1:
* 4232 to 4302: 0.0267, 18.76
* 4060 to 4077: 0.0229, 21.88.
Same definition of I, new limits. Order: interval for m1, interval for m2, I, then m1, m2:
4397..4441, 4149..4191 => 1030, 1009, 21.11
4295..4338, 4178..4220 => 942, 920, 22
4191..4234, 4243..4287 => 1021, 1000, 20.89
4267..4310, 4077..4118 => 956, 945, 11.54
